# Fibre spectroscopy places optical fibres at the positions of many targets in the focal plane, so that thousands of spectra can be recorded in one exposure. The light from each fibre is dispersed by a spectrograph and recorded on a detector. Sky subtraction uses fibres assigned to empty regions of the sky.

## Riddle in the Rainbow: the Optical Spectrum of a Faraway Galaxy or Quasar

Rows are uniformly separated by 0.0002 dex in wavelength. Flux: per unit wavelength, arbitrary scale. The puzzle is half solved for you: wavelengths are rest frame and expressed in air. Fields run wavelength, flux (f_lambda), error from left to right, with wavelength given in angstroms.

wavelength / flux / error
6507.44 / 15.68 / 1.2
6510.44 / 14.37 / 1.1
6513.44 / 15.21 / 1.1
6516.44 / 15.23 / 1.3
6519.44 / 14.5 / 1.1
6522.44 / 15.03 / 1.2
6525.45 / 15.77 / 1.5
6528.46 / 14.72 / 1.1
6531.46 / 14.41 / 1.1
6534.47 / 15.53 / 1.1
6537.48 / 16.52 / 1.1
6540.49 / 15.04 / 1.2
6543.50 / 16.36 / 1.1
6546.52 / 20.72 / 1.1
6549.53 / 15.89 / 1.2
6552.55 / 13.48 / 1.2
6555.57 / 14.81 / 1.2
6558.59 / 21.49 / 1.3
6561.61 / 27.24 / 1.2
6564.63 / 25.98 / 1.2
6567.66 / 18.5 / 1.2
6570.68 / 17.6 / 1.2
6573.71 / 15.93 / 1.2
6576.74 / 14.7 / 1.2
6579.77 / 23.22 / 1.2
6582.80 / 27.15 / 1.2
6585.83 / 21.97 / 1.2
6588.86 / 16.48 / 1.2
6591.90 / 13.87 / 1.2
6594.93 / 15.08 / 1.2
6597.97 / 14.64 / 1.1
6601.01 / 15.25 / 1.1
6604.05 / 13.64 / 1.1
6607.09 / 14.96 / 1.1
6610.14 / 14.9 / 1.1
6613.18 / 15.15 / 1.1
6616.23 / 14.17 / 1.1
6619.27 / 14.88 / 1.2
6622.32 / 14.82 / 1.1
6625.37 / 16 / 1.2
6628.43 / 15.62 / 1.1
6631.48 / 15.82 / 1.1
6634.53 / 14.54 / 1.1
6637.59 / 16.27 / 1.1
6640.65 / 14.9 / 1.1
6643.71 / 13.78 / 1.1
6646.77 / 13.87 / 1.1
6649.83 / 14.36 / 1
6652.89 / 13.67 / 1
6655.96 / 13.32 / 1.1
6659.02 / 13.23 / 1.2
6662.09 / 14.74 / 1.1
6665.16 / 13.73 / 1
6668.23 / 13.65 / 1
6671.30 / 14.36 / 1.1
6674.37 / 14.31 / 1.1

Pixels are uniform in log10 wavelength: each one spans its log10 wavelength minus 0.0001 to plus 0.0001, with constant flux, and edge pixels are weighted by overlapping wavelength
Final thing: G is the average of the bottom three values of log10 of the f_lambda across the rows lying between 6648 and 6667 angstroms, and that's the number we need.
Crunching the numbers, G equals 1.13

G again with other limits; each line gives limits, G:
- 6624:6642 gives 1.18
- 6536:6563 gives 1.16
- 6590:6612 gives 1.15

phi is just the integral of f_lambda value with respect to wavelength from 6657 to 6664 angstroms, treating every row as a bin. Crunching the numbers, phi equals 97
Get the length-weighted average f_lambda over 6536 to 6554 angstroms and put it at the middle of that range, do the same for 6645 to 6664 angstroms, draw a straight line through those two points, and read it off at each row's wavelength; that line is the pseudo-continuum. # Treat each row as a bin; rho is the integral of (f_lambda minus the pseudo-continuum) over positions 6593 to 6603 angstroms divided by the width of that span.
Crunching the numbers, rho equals -0.3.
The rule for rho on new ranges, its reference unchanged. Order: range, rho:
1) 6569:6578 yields 0.5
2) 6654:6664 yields 0.0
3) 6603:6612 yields -0.4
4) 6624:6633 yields 1.4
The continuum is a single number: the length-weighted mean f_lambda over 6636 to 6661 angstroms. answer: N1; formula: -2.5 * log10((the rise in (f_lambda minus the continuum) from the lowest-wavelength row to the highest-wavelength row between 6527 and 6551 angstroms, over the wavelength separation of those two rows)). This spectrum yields 3.1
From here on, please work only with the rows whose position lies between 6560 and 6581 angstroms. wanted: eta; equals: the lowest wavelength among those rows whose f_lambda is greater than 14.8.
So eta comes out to 6561.61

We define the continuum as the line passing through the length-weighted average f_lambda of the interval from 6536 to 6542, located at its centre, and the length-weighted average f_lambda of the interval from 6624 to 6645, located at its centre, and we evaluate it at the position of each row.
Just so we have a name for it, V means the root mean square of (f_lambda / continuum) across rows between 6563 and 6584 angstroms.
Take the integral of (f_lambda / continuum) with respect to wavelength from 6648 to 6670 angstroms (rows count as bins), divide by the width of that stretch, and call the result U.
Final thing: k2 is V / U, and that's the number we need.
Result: 1.5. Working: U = 0.91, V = 1.34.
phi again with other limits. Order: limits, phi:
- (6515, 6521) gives 89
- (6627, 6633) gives 94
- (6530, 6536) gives 90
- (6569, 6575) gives 101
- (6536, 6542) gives 95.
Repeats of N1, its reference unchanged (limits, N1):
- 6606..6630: 3.8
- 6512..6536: 4.5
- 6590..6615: 3.1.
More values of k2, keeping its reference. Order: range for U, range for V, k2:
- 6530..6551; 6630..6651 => 0.9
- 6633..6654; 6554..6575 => 1.4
